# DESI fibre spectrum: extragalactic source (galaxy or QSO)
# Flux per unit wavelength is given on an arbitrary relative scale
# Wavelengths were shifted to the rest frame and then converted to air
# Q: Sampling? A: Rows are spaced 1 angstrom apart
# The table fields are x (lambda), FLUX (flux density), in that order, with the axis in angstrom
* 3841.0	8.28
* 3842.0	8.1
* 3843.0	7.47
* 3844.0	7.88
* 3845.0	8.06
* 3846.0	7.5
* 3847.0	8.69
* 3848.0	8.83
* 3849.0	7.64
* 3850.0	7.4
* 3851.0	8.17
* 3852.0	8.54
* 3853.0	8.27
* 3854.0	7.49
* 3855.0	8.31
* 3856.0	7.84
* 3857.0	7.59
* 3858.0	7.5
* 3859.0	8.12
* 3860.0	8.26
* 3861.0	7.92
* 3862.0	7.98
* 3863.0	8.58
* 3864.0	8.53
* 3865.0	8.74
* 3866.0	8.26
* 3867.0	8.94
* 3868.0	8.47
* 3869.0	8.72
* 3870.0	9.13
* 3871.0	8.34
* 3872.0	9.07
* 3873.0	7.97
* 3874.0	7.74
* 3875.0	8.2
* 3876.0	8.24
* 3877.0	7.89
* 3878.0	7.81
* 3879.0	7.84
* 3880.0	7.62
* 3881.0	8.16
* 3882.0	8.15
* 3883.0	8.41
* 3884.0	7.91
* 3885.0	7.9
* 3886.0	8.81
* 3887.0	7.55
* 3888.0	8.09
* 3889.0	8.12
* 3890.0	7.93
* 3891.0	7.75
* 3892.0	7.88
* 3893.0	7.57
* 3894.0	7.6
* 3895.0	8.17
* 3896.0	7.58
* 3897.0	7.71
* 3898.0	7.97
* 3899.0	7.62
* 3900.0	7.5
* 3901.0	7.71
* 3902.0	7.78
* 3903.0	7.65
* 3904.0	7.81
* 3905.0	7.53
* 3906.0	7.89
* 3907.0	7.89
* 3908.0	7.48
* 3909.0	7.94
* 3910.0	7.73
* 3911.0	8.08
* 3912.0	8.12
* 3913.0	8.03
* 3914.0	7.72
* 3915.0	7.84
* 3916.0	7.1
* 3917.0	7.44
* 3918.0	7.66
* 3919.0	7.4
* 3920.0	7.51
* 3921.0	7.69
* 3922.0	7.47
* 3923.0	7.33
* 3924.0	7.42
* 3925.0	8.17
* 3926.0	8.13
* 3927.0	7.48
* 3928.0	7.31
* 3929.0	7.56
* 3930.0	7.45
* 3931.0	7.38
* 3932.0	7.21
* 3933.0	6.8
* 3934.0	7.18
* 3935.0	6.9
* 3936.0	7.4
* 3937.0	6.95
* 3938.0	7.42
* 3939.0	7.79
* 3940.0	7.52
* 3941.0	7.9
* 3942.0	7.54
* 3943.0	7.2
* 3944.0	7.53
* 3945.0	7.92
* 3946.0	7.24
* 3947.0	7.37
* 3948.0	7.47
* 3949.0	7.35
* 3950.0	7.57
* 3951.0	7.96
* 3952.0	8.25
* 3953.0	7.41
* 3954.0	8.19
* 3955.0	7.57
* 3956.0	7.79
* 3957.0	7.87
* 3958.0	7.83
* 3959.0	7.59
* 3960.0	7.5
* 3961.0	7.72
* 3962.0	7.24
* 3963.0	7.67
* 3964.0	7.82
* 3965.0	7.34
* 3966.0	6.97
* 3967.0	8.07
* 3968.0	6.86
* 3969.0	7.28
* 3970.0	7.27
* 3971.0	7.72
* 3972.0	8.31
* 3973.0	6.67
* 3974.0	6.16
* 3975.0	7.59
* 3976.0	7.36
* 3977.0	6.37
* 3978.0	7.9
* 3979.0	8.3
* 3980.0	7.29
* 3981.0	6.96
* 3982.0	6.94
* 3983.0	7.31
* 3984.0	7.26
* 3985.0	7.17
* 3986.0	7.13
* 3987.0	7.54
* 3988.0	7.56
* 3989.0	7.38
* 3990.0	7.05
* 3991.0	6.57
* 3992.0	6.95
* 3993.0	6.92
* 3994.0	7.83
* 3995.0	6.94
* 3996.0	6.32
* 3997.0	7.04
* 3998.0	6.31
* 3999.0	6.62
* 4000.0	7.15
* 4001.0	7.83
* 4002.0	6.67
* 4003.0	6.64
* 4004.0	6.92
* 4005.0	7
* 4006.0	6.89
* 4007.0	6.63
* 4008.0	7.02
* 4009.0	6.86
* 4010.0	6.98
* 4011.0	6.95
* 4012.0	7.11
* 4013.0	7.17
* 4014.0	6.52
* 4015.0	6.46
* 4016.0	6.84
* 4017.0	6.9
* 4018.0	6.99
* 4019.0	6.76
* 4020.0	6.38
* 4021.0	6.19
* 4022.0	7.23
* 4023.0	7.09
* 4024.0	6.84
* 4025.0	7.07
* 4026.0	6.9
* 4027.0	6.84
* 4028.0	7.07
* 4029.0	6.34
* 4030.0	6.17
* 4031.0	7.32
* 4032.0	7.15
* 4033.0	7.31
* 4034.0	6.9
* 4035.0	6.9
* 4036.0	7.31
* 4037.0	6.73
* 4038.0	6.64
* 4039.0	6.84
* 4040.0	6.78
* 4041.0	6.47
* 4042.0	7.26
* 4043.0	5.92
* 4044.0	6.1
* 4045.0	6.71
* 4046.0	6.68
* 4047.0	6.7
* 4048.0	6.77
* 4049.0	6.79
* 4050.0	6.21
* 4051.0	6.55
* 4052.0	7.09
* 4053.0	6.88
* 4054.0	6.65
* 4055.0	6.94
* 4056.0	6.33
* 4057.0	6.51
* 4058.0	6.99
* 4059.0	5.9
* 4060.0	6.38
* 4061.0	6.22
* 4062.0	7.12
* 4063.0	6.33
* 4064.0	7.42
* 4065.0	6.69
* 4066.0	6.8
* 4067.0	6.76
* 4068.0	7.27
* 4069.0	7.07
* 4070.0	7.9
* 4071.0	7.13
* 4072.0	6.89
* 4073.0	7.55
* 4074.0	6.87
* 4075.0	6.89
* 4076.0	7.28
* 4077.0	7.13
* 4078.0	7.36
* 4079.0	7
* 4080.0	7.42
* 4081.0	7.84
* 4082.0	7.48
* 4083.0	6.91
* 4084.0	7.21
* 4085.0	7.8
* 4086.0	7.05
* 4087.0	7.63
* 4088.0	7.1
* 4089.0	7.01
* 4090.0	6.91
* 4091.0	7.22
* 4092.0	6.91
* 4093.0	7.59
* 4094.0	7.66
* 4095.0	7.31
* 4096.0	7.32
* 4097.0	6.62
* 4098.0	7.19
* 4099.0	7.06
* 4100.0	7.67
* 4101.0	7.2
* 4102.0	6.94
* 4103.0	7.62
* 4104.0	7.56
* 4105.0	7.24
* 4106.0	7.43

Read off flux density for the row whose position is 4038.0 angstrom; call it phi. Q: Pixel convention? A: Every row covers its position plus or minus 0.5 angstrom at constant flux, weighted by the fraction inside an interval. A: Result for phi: 6.64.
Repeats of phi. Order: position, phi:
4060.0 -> 6.38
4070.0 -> 7.9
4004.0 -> 6.92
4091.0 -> 7.22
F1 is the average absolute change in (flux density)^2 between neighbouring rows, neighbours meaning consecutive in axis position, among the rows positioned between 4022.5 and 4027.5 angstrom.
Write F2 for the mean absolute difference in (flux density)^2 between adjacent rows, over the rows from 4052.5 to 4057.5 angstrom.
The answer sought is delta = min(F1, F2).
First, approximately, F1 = 2.5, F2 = 4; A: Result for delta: 2.47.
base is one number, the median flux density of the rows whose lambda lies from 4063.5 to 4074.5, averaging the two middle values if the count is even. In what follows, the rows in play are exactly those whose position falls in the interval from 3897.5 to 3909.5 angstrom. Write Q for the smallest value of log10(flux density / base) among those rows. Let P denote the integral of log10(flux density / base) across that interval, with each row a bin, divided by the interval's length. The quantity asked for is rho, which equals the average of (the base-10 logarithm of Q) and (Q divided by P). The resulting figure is -0.5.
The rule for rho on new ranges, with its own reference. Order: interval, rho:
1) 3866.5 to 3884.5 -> -0.5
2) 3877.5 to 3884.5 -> -0.4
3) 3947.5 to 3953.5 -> -0.6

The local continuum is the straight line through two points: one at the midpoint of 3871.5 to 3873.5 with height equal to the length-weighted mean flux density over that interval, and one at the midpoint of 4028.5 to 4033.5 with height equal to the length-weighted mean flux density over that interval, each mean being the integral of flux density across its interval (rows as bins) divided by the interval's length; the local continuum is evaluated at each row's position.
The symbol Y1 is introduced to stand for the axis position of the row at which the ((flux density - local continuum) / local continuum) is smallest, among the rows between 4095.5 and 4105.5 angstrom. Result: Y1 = 4097.0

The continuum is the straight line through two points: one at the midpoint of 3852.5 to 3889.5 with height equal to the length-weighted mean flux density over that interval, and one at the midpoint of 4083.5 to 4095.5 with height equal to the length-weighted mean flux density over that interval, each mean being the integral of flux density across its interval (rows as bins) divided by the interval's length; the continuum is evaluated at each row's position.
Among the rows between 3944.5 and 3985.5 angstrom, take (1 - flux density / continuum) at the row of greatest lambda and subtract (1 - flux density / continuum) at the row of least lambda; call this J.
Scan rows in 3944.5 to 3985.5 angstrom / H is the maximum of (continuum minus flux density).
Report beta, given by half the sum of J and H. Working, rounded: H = 1.6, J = 0.08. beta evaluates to 0.84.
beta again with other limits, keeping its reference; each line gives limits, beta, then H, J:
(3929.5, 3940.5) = 0.55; 1.1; -0.01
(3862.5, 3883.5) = 0.26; 0.5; 0.01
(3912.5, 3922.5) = 0.48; 0.9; 0.07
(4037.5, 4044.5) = 0.81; 1.6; 0.07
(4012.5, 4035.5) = 0.70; 1.4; 0.02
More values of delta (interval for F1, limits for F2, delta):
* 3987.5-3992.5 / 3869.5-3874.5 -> 4.78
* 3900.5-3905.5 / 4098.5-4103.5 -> 2.46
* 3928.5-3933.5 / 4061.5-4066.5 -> 2.73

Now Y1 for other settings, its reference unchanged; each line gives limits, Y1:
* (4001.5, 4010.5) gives 4003.0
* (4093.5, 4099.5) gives 4097.0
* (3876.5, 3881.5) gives 3880.0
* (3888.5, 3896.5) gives 3893.0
